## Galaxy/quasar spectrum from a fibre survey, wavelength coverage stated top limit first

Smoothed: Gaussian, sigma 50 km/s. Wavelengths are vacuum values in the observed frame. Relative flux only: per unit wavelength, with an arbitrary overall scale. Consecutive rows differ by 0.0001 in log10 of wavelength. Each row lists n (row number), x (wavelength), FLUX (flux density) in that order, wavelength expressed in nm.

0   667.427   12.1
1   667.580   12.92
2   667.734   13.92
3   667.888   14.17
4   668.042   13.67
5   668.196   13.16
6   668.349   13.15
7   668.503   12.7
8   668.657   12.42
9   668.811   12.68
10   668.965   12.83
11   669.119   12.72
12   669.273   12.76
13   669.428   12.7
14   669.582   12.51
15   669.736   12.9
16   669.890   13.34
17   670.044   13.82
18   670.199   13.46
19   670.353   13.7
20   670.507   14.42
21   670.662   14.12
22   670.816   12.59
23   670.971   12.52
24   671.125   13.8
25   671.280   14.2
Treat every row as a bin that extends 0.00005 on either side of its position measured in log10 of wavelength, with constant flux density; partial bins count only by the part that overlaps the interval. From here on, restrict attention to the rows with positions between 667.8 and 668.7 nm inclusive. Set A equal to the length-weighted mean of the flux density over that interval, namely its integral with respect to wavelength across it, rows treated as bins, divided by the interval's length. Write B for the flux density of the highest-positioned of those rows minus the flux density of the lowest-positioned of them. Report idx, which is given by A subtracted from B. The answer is -15.0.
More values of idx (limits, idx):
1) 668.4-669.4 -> -12.6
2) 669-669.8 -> -12.5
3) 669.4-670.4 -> -12.2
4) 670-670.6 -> -13.2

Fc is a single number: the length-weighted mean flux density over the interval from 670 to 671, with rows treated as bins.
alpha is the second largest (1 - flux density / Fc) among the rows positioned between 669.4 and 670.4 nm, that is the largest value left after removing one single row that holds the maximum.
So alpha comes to 0.063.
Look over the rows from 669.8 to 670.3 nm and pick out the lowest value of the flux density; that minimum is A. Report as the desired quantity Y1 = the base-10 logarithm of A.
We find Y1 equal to 1.13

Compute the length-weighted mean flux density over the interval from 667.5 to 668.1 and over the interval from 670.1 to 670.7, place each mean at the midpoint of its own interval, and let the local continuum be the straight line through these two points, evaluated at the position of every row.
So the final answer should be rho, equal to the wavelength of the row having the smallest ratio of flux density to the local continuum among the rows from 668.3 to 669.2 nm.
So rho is 668.657 nm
